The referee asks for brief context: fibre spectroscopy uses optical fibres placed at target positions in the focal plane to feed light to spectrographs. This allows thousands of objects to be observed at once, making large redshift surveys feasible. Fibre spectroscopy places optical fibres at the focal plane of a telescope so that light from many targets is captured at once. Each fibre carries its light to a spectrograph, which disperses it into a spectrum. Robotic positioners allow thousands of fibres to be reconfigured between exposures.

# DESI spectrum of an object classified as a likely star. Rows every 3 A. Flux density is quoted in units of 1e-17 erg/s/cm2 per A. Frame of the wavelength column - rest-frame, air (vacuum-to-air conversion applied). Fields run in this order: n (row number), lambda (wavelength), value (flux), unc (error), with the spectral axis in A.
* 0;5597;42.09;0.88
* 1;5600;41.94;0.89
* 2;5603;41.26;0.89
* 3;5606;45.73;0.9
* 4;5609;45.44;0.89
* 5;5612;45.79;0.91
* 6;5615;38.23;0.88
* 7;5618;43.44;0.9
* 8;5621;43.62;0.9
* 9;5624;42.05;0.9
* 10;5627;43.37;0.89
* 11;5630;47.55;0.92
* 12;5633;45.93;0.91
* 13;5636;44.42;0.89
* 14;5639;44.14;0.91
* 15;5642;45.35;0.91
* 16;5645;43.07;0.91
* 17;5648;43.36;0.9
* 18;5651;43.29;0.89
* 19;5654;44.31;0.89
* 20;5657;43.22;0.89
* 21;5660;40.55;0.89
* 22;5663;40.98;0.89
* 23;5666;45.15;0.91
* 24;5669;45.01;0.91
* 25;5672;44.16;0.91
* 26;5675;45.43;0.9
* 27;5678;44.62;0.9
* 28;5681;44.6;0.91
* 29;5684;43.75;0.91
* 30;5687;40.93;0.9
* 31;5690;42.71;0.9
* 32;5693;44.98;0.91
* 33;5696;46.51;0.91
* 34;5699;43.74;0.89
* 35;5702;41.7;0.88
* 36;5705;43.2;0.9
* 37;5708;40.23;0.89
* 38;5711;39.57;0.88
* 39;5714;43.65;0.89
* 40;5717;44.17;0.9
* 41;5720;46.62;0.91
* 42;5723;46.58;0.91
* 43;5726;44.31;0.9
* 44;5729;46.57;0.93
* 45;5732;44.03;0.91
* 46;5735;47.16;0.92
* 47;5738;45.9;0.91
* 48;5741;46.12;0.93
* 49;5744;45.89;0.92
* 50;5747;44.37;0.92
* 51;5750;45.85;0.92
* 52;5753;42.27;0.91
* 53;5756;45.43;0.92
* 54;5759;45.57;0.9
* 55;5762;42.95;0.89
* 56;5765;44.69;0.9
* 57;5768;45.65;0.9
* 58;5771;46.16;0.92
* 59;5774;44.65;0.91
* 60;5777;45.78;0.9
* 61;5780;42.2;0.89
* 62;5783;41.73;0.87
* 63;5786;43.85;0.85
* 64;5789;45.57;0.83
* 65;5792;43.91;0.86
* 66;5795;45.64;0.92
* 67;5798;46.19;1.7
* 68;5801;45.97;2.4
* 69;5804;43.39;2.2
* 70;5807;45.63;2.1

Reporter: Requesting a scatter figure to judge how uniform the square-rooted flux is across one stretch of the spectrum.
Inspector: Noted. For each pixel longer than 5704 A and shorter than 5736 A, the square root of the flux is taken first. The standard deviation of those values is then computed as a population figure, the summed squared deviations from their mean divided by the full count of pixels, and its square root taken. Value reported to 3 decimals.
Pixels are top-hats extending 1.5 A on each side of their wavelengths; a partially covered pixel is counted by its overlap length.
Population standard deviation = 0.184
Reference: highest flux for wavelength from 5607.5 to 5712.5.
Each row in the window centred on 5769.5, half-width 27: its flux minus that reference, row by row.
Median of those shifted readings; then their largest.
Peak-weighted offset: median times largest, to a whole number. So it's 3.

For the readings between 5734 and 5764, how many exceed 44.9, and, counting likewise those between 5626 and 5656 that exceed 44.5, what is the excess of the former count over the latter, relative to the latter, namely 1.3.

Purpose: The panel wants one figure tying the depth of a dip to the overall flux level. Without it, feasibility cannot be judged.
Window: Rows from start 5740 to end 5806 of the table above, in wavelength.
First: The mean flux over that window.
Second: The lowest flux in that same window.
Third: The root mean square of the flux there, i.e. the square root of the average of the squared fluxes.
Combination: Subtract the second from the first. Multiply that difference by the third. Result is 134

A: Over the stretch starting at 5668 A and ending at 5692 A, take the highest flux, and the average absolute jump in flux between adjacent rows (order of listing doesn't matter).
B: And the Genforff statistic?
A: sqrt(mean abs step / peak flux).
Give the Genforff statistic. 0.16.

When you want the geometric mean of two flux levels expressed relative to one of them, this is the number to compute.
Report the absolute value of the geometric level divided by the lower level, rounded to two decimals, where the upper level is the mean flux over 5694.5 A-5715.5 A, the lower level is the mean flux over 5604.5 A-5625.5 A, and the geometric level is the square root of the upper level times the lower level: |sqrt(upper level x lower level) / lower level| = 0.99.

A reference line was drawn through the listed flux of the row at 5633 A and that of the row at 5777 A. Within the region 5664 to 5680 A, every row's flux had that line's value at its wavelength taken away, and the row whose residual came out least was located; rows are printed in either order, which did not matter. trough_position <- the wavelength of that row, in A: 5672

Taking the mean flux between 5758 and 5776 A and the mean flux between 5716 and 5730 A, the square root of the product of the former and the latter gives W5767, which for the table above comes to 45.3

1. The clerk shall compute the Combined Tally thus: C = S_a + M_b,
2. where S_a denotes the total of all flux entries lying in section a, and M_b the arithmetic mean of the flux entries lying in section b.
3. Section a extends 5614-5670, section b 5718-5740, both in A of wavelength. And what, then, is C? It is 873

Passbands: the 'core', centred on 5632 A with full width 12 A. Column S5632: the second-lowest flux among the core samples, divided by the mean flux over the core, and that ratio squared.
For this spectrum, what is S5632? 0.96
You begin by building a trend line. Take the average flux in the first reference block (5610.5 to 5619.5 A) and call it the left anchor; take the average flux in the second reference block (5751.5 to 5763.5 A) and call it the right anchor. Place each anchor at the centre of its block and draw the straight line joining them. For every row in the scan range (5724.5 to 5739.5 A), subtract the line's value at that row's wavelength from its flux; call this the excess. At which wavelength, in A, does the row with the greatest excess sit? 5735 A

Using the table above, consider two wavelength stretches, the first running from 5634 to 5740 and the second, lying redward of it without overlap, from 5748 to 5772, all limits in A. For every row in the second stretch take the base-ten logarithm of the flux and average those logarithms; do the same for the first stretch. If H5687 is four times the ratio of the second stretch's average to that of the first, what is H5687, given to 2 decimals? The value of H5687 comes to 4.02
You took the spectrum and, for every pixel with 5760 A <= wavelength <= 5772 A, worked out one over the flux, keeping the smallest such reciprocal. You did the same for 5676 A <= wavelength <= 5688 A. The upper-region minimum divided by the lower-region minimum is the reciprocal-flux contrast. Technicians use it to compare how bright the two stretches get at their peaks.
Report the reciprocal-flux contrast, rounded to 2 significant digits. 0.97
